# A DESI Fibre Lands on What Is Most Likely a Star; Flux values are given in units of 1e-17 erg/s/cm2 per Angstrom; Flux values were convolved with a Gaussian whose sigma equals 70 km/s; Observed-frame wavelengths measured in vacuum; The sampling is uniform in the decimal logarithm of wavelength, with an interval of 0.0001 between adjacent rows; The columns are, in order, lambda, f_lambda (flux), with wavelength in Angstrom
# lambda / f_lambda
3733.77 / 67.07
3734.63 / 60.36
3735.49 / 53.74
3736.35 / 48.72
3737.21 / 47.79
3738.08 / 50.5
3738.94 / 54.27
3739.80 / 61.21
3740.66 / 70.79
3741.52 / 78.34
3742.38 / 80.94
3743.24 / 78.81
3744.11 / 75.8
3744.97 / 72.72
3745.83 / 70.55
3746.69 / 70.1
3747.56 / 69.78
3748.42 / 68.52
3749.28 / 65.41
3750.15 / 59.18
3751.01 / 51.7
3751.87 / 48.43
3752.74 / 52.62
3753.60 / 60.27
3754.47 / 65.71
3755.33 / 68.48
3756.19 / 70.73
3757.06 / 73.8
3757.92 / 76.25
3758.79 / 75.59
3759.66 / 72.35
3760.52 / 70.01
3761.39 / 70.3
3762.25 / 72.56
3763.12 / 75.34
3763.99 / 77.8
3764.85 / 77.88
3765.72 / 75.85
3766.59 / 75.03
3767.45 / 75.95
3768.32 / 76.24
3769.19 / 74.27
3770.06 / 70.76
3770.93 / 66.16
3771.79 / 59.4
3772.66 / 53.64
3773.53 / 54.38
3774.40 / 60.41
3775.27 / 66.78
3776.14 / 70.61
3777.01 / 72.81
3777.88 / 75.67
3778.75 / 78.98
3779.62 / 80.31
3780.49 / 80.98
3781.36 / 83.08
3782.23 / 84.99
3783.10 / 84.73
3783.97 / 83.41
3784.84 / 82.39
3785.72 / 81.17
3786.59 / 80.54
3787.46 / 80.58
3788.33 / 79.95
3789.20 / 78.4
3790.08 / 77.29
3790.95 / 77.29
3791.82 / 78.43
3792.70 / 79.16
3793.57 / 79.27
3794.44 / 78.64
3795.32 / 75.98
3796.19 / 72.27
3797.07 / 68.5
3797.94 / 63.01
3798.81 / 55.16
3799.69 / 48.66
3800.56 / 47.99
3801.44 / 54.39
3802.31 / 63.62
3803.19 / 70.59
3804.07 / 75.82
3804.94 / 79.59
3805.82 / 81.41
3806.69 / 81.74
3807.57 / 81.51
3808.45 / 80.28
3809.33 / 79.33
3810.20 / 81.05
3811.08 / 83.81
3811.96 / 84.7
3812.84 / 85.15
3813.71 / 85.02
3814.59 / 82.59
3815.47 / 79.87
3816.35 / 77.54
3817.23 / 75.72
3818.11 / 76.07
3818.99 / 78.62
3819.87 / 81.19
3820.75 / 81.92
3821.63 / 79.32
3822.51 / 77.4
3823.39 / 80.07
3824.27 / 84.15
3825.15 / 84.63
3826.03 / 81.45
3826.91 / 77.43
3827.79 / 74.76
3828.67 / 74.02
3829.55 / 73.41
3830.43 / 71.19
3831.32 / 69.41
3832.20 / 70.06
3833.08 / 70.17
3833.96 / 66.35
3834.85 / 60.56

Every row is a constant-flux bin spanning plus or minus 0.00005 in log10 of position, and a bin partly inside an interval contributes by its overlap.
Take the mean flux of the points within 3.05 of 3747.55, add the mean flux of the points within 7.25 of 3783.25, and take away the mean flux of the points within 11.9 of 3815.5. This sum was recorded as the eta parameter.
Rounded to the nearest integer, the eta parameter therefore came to 67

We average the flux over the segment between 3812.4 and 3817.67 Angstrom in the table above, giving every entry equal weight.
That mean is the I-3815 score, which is 81.0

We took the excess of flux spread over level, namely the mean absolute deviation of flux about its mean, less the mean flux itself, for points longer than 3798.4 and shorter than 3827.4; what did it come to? -69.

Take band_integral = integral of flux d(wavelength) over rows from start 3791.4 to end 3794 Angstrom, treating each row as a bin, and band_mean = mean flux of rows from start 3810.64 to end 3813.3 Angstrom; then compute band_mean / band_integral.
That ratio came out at 0.41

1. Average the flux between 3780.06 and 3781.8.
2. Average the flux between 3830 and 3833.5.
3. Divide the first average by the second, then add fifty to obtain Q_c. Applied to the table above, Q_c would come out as 51.2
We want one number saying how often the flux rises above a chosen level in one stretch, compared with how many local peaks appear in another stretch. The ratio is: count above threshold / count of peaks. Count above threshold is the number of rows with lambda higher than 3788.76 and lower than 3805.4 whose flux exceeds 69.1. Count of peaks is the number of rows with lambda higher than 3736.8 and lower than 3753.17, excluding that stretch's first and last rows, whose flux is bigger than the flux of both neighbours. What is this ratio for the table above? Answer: 12.0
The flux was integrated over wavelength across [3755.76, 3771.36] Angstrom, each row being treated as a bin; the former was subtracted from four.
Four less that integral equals -1146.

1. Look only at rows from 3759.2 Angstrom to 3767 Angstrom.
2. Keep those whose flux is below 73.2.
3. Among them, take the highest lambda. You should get 3762.25 Angstrom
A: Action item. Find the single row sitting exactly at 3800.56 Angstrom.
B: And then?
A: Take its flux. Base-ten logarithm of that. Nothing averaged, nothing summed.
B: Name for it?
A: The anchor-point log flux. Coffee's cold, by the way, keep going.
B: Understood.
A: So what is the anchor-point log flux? 1.68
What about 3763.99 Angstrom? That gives 1.89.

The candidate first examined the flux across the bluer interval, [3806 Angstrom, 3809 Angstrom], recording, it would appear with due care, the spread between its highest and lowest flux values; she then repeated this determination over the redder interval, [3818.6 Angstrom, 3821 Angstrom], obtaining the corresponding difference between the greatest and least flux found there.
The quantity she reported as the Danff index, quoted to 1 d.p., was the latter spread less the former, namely 1.8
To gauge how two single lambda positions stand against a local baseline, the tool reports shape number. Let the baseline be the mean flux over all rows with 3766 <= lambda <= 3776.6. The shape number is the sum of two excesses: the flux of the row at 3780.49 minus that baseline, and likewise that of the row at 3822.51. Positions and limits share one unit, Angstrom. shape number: 24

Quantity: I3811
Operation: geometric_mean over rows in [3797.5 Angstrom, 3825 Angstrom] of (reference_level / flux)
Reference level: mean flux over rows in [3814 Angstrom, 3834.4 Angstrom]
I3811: 1.03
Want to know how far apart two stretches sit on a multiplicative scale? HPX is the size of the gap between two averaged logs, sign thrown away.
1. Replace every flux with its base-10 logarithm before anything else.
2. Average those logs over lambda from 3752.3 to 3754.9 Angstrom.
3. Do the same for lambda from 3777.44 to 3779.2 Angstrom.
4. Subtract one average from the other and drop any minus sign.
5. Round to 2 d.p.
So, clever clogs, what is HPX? 0.12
